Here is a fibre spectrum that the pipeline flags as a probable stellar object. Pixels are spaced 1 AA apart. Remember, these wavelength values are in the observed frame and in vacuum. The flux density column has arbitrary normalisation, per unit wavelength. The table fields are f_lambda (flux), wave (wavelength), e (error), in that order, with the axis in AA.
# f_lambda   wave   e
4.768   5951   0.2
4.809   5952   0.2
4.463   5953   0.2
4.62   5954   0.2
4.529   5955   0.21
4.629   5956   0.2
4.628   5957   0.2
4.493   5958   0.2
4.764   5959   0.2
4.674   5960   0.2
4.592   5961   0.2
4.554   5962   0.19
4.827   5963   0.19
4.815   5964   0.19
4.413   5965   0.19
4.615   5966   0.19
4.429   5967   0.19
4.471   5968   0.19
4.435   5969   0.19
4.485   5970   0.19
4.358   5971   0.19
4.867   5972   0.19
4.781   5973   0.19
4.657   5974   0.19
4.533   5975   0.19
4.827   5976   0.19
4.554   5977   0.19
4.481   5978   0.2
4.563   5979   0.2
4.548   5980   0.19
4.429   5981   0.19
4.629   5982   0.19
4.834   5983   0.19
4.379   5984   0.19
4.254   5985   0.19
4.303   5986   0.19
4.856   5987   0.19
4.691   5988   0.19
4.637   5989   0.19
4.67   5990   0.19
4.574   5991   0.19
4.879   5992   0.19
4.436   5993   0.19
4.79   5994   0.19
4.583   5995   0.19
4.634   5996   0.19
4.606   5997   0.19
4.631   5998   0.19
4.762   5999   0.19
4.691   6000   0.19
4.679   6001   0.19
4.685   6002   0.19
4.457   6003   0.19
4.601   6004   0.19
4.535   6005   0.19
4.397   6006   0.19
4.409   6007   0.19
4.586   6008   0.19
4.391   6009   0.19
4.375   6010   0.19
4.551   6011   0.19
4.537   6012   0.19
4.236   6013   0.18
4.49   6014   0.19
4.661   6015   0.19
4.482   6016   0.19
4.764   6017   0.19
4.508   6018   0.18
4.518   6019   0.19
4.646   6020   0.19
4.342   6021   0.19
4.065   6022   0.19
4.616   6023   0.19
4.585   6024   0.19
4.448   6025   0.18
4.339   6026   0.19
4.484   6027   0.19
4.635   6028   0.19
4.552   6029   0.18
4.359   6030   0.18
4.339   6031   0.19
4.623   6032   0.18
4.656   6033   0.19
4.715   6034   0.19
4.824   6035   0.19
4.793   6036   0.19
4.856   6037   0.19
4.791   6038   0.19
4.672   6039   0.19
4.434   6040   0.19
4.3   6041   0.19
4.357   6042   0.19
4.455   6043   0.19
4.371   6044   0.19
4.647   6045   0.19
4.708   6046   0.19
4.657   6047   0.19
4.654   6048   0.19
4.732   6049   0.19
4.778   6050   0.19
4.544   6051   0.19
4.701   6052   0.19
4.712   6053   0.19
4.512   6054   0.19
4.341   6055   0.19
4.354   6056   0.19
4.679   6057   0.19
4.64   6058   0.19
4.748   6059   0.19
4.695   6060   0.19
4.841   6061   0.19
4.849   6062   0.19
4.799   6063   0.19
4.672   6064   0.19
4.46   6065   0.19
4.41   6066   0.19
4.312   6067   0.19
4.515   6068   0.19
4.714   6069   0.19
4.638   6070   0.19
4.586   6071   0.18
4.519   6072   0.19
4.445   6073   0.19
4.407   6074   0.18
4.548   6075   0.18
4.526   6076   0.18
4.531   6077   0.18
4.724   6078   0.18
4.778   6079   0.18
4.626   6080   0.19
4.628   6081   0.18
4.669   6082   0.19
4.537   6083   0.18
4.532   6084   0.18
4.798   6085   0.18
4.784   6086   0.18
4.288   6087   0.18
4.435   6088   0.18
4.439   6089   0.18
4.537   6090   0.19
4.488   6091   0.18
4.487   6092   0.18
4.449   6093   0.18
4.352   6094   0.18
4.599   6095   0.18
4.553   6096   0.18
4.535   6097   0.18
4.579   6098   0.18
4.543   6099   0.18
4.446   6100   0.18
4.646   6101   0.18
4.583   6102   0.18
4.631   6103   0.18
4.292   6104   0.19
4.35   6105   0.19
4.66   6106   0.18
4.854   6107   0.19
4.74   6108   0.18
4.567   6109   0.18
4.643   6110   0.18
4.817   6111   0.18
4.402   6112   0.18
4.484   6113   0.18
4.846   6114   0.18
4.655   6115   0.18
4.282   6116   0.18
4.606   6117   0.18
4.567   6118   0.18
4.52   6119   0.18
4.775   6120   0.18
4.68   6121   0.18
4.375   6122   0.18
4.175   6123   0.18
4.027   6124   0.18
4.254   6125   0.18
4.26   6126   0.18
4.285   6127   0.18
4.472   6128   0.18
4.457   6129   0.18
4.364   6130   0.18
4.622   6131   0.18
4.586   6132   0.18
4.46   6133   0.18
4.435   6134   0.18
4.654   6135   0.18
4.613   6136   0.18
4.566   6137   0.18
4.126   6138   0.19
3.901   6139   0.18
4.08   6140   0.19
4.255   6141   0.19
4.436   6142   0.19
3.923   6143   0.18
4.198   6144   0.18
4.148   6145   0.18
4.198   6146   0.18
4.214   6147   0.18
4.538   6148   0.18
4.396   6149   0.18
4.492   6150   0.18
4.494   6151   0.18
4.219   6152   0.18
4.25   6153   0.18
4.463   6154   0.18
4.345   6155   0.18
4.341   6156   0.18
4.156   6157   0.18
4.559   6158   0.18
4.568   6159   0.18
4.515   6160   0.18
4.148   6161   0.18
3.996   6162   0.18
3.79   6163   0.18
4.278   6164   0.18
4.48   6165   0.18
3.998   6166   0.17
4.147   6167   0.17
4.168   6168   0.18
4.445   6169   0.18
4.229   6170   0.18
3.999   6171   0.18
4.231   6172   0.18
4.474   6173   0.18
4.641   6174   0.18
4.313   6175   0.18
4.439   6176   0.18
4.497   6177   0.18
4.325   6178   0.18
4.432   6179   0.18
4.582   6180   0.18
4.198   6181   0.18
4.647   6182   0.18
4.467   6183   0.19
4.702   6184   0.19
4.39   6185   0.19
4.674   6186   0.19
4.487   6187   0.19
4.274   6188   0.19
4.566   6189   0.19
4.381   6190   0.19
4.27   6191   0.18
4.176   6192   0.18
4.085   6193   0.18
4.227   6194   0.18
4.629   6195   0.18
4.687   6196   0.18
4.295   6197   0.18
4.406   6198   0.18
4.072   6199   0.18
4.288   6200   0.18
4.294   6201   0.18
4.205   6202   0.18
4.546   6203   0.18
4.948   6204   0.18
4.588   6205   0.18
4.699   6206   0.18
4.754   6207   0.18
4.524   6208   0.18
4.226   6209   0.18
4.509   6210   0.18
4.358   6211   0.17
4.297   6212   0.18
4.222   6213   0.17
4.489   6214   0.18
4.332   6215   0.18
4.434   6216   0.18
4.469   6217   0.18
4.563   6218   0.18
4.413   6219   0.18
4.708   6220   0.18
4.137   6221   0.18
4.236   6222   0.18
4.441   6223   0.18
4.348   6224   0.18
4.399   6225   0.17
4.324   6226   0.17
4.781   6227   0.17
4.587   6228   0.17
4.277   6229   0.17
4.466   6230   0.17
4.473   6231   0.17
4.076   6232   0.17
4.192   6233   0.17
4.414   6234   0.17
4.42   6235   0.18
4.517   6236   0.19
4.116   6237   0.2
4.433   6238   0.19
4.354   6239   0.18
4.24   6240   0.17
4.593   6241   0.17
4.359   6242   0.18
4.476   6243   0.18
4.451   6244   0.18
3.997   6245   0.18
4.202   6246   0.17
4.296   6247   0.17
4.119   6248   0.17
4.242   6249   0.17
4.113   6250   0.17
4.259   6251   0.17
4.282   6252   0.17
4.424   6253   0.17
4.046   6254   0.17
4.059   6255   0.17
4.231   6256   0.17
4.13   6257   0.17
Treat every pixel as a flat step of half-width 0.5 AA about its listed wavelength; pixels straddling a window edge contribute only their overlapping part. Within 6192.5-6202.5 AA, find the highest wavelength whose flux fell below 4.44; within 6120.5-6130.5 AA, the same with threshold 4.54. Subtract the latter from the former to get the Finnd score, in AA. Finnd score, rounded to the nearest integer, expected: 72 AA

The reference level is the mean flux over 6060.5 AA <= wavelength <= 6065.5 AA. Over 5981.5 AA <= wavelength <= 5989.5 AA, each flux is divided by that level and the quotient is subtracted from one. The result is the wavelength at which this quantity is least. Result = 5987 AA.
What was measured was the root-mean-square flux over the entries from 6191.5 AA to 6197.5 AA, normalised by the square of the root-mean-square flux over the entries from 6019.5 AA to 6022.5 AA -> 0.229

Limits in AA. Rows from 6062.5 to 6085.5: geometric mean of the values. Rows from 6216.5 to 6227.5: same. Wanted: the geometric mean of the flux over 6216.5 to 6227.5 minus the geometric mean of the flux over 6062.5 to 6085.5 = -0.15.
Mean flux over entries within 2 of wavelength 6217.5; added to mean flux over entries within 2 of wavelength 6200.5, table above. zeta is 8.68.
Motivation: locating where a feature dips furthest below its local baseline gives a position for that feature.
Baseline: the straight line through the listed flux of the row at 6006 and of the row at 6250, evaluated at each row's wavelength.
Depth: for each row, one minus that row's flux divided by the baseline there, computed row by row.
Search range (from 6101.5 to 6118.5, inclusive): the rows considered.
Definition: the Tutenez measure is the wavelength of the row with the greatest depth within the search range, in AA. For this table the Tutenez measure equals 6104 AA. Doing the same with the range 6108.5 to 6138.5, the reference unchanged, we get 6124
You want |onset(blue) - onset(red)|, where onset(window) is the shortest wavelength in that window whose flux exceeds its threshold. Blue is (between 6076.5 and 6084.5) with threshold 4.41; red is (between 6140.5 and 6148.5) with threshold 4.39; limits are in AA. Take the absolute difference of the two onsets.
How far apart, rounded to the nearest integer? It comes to 65 AA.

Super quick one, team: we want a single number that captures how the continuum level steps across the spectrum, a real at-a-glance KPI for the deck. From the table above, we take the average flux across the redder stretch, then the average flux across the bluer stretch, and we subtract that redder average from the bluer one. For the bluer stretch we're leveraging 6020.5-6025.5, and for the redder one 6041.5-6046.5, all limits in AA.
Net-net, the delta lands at -0.096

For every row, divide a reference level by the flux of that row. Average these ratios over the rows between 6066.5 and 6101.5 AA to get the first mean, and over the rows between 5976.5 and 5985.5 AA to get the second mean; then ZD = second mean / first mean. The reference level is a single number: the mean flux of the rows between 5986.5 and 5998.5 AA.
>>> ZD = 1.01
